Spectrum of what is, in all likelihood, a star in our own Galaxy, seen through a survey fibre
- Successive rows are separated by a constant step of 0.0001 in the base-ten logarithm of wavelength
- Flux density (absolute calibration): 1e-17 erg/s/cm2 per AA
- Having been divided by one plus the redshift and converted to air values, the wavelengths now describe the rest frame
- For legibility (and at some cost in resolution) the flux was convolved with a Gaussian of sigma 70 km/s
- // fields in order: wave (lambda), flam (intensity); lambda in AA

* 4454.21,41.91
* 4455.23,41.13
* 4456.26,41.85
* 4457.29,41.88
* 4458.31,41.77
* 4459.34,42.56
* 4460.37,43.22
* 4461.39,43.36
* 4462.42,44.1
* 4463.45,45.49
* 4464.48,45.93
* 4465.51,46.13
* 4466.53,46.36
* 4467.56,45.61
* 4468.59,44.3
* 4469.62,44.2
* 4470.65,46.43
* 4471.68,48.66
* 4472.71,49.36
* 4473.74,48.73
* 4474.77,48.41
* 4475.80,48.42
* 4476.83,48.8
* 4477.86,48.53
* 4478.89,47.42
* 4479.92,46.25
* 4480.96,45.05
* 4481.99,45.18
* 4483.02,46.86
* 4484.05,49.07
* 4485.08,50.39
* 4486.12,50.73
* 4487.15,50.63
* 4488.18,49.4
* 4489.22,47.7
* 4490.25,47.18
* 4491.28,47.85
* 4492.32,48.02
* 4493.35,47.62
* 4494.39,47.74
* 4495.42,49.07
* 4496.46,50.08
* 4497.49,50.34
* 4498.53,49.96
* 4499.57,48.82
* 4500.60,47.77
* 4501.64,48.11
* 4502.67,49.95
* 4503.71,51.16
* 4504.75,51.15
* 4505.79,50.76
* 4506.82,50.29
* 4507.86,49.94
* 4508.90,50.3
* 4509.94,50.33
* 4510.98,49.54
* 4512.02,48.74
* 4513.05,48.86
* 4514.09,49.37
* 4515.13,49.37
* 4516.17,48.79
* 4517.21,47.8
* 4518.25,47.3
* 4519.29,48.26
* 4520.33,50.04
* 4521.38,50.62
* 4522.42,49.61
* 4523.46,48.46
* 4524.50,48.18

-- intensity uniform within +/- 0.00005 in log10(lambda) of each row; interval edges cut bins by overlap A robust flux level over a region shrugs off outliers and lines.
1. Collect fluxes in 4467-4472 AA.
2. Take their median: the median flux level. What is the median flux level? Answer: 45.6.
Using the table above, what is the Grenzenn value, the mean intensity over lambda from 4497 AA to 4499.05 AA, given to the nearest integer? 50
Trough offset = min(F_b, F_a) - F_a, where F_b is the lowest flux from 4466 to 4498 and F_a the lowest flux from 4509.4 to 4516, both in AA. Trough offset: -4.5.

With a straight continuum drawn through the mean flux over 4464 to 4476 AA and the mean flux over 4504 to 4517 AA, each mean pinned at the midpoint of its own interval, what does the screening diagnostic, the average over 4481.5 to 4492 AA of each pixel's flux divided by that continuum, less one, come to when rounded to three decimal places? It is 0.009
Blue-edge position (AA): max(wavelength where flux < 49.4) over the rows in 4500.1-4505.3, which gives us 4501.64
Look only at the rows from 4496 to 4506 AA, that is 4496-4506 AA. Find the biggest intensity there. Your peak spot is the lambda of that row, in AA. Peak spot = 4503.71 AA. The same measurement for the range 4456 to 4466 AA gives 4465.51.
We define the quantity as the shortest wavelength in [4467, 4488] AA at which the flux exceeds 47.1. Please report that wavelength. 4471.68 AA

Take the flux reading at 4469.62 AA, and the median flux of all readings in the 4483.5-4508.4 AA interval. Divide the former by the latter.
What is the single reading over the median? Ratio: 0.89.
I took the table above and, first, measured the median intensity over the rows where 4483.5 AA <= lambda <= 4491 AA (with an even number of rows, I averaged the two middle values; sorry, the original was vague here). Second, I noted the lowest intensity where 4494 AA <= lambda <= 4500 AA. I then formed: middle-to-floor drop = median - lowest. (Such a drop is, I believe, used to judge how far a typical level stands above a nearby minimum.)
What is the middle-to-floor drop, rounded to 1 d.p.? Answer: 1.7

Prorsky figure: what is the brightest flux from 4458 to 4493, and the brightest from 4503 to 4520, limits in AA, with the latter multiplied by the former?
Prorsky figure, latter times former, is 2595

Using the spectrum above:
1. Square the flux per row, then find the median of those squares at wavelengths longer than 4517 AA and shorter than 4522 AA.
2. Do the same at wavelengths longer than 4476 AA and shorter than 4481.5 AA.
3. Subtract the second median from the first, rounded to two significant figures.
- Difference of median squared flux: 80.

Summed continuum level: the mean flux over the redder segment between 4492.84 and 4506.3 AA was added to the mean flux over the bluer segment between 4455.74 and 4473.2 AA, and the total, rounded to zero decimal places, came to 94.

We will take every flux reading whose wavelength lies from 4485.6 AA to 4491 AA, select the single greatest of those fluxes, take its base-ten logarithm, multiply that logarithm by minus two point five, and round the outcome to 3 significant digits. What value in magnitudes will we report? -4.26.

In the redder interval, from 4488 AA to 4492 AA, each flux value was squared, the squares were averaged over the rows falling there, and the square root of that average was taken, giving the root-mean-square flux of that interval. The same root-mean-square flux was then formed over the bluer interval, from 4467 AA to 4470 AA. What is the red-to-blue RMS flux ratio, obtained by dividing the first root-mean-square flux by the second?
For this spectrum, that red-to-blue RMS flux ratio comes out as 1.07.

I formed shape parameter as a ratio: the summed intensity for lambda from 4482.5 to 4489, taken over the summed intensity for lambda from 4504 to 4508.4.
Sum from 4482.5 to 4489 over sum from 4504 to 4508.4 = 1.47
